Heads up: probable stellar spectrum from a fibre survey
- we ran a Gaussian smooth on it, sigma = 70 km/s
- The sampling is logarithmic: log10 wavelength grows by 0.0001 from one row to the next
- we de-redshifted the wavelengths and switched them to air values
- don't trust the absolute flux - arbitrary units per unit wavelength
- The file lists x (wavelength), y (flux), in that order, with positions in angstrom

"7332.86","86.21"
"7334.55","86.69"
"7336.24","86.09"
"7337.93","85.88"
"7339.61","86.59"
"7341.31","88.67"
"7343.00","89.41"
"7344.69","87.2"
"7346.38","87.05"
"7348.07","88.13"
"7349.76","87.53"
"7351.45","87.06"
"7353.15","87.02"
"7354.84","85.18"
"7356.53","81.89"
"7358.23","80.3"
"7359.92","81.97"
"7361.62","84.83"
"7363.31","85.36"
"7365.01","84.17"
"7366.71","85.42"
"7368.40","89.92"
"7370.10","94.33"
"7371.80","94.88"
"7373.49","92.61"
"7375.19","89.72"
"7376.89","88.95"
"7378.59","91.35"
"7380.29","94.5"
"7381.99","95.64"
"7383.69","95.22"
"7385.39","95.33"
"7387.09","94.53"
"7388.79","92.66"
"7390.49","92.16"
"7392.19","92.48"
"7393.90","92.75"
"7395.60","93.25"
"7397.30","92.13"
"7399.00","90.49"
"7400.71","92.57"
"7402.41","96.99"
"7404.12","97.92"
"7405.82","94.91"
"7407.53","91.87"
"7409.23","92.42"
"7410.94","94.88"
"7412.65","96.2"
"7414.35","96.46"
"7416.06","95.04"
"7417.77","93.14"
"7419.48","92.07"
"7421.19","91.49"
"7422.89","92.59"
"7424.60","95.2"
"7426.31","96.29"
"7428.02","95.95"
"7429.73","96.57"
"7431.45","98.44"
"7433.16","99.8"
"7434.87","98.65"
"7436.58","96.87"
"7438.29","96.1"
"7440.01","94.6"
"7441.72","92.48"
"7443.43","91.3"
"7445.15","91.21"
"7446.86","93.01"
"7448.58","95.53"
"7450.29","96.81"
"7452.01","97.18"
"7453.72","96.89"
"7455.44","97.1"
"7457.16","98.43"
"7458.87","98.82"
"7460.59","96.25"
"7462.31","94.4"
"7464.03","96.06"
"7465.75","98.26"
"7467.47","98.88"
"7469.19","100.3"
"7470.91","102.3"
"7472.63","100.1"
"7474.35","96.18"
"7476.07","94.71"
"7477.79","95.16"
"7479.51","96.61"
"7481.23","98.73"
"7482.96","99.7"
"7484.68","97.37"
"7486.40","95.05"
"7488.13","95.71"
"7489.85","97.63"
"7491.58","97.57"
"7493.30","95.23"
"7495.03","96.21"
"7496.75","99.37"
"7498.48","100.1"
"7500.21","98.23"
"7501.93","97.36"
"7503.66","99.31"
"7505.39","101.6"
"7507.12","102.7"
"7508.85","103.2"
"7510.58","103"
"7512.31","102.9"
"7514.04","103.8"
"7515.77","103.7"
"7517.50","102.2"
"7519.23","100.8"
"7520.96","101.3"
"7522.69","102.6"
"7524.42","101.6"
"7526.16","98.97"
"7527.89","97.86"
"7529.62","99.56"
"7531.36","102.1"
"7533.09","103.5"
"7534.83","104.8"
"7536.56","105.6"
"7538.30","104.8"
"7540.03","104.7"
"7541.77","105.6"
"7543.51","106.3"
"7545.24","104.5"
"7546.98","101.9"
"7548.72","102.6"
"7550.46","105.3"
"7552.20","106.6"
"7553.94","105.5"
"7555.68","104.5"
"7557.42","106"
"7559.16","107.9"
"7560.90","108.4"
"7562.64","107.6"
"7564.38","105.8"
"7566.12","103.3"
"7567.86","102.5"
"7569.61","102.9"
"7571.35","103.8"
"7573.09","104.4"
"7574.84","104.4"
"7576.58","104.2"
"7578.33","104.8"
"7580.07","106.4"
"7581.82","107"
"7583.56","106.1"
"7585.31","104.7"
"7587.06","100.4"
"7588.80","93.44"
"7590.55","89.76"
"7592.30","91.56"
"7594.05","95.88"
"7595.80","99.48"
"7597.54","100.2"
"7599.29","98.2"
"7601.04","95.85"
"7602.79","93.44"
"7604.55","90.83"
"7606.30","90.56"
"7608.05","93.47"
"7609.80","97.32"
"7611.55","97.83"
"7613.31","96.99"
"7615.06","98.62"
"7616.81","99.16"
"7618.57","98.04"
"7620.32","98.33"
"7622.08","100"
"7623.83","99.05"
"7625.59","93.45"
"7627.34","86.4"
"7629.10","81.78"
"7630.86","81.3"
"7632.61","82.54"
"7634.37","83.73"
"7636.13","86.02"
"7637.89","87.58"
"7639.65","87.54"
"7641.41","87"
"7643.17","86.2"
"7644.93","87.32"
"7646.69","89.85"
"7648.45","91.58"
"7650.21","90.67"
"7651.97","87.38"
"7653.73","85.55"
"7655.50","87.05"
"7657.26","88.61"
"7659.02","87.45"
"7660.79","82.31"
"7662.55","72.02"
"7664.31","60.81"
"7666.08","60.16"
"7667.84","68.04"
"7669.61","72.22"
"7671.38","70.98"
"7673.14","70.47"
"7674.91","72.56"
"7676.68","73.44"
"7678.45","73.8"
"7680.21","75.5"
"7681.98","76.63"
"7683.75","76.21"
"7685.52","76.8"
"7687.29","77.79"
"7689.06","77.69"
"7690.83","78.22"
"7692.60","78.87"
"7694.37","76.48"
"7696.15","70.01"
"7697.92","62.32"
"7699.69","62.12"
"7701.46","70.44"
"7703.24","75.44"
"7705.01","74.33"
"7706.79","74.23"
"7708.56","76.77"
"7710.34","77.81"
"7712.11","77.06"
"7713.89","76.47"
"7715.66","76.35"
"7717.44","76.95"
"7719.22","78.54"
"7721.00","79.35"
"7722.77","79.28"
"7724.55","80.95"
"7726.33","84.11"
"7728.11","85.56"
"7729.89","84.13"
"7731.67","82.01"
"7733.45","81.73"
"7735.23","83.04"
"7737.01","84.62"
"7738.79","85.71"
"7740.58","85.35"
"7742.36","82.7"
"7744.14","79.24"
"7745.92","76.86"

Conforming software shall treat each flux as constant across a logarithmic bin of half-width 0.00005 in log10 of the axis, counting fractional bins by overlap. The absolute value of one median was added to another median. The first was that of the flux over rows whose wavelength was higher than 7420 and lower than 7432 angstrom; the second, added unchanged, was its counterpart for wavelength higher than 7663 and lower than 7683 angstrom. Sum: 168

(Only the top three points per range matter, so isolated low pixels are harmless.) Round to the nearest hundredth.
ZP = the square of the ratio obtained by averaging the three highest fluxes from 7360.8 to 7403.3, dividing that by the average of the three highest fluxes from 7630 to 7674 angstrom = 1.12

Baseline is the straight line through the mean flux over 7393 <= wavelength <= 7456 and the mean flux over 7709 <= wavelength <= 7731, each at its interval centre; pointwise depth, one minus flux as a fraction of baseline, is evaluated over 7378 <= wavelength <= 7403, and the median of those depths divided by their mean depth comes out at 1.1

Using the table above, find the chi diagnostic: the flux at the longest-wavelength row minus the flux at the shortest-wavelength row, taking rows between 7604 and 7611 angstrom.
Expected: 6.5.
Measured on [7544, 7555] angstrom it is 1.0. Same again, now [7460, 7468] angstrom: 2.6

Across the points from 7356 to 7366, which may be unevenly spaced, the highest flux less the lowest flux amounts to 5.1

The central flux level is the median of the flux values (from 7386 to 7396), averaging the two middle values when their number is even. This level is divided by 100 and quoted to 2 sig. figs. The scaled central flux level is 0.93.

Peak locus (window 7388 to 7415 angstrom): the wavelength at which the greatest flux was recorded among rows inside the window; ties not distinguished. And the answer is 7404.12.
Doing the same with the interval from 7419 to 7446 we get 7433.16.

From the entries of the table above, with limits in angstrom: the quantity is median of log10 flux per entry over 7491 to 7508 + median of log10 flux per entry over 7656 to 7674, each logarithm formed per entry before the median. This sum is 3.85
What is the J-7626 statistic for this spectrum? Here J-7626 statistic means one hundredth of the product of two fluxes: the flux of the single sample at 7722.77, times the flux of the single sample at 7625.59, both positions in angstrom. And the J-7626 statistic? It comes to 74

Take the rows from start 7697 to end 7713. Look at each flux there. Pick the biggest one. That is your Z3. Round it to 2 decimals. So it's 77.81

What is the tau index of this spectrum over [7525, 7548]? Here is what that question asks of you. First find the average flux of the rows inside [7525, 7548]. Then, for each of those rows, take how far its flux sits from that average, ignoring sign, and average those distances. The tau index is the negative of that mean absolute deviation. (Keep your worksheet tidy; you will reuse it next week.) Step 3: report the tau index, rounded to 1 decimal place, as -2.3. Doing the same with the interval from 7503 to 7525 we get -1.0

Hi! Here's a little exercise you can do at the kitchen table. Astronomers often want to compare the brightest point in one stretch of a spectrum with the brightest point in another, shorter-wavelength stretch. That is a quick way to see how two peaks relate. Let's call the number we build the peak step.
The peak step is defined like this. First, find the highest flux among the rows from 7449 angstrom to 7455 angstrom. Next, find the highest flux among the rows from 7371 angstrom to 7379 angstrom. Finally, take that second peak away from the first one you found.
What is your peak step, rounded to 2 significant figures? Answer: 2.3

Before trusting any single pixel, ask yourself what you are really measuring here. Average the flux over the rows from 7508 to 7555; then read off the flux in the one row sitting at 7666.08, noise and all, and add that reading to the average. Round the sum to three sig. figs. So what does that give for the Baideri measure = 163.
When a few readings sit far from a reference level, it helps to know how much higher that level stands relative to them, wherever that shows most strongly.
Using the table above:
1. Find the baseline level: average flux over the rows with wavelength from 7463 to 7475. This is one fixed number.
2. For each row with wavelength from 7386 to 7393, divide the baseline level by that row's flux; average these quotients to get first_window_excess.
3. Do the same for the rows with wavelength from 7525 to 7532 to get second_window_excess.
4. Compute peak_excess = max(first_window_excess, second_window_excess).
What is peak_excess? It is 1.06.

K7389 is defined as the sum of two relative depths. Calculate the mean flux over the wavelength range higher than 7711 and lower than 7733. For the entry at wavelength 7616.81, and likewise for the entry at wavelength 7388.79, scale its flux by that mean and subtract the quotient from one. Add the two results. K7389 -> -0.40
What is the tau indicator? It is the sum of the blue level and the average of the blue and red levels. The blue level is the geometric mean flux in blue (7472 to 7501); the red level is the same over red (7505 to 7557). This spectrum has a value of 197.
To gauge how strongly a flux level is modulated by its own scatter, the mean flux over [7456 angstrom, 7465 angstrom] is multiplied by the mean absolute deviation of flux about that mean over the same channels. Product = 142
